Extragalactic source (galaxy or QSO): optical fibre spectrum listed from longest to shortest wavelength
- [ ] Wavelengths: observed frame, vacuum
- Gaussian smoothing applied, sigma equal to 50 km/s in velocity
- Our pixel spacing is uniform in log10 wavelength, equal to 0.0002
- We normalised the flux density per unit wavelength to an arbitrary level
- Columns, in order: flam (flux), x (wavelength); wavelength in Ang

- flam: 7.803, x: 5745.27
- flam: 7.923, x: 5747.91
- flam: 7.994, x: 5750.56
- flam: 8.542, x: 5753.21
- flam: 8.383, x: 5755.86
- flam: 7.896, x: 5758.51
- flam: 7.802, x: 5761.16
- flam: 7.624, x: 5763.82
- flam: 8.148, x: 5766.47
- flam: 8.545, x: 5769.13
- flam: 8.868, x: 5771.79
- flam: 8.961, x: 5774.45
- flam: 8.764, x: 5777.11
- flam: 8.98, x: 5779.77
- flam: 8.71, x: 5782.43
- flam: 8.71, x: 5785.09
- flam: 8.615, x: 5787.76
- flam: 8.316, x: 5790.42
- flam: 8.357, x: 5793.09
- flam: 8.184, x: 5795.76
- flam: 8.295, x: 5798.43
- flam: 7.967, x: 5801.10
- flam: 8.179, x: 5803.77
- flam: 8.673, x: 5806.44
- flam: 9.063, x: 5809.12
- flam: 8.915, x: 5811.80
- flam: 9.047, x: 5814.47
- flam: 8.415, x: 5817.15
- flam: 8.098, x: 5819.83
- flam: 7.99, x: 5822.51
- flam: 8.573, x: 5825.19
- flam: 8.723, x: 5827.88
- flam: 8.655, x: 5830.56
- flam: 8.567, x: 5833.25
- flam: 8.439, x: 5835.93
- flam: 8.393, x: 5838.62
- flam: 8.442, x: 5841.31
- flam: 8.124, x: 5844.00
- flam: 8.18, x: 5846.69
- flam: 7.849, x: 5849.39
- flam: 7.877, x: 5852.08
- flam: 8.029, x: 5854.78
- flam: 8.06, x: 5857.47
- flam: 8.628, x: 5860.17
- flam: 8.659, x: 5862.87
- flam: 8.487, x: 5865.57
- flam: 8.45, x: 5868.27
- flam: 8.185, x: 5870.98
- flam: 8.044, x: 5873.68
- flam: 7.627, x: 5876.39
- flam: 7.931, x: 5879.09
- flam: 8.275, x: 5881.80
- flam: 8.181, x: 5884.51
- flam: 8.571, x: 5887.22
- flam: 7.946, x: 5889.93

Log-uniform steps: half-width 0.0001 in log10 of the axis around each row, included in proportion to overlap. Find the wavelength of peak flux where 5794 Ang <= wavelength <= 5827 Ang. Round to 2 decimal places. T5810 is 5809.12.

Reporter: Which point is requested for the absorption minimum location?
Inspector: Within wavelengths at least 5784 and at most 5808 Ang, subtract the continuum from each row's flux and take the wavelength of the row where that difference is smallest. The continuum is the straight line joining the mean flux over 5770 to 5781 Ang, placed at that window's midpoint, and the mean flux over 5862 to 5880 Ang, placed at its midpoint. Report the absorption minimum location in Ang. 5801.10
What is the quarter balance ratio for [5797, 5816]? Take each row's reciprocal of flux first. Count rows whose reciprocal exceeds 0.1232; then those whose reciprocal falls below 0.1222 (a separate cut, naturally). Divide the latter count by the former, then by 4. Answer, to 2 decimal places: 1.25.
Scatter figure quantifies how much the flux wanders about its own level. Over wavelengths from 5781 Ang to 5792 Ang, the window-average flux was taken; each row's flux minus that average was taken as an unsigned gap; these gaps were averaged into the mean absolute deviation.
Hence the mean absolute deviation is 0.14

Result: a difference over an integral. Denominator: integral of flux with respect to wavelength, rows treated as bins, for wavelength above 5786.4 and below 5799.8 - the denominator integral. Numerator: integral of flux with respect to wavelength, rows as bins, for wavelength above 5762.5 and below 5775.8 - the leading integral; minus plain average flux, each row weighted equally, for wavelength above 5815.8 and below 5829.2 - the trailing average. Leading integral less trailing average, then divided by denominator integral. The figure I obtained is 0.93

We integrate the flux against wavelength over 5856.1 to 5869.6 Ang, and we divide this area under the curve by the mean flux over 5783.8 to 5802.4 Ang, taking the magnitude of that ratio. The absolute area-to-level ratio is 13.7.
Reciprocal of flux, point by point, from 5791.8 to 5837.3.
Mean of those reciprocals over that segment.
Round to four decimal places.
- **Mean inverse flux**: 0.1181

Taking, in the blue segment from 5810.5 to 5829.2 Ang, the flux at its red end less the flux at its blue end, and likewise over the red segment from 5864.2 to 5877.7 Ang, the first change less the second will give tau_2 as 0.7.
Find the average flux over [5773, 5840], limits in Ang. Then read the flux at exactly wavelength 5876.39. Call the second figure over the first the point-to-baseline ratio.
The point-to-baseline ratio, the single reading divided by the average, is 0.893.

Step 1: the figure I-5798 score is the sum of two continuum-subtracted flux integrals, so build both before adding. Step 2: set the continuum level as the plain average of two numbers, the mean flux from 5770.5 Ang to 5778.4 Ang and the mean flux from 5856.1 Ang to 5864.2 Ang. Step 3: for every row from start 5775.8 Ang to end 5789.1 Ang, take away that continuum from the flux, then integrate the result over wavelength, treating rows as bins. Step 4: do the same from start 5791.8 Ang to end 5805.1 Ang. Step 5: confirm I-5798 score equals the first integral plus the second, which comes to -4.8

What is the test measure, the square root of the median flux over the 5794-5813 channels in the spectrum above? 2.88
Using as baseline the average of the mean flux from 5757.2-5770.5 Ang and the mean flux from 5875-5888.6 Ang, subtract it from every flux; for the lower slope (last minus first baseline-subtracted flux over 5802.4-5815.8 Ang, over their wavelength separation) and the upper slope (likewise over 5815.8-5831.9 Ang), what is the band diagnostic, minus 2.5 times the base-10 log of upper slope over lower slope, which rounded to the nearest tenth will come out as 1.6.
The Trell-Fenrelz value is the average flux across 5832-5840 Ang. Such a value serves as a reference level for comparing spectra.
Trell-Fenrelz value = 8.47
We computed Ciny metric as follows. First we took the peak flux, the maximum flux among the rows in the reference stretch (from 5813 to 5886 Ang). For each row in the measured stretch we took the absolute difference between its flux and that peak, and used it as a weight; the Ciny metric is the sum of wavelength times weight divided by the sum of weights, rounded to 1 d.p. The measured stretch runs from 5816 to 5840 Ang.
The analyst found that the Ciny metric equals 5826.8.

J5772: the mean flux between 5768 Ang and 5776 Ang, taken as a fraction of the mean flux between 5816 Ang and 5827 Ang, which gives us 1.06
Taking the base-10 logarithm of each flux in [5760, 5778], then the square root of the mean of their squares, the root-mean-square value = 0.923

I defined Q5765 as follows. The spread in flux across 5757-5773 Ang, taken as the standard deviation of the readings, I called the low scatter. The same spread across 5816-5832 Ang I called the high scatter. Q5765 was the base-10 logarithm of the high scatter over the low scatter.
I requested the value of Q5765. -0.2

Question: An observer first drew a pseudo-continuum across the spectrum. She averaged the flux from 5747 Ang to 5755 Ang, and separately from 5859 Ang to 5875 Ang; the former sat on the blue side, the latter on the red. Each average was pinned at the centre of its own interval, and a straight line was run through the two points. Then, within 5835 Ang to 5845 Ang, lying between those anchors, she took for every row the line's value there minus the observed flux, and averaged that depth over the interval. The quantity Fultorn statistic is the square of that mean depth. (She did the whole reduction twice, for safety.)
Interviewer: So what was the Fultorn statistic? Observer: 0.000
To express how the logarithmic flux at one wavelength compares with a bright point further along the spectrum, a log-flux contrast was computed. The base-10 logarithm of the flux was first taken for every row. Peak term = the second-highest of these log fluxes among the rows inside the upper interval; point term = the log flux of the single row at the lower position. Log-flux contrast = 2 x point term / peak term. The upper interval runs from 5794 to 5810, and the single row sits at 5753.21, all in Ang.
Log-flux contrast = 1.986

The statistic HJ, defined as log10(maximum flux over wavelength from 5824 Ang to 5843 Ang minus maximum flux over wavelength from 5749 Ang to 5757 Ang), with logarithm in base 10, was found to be -0.74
